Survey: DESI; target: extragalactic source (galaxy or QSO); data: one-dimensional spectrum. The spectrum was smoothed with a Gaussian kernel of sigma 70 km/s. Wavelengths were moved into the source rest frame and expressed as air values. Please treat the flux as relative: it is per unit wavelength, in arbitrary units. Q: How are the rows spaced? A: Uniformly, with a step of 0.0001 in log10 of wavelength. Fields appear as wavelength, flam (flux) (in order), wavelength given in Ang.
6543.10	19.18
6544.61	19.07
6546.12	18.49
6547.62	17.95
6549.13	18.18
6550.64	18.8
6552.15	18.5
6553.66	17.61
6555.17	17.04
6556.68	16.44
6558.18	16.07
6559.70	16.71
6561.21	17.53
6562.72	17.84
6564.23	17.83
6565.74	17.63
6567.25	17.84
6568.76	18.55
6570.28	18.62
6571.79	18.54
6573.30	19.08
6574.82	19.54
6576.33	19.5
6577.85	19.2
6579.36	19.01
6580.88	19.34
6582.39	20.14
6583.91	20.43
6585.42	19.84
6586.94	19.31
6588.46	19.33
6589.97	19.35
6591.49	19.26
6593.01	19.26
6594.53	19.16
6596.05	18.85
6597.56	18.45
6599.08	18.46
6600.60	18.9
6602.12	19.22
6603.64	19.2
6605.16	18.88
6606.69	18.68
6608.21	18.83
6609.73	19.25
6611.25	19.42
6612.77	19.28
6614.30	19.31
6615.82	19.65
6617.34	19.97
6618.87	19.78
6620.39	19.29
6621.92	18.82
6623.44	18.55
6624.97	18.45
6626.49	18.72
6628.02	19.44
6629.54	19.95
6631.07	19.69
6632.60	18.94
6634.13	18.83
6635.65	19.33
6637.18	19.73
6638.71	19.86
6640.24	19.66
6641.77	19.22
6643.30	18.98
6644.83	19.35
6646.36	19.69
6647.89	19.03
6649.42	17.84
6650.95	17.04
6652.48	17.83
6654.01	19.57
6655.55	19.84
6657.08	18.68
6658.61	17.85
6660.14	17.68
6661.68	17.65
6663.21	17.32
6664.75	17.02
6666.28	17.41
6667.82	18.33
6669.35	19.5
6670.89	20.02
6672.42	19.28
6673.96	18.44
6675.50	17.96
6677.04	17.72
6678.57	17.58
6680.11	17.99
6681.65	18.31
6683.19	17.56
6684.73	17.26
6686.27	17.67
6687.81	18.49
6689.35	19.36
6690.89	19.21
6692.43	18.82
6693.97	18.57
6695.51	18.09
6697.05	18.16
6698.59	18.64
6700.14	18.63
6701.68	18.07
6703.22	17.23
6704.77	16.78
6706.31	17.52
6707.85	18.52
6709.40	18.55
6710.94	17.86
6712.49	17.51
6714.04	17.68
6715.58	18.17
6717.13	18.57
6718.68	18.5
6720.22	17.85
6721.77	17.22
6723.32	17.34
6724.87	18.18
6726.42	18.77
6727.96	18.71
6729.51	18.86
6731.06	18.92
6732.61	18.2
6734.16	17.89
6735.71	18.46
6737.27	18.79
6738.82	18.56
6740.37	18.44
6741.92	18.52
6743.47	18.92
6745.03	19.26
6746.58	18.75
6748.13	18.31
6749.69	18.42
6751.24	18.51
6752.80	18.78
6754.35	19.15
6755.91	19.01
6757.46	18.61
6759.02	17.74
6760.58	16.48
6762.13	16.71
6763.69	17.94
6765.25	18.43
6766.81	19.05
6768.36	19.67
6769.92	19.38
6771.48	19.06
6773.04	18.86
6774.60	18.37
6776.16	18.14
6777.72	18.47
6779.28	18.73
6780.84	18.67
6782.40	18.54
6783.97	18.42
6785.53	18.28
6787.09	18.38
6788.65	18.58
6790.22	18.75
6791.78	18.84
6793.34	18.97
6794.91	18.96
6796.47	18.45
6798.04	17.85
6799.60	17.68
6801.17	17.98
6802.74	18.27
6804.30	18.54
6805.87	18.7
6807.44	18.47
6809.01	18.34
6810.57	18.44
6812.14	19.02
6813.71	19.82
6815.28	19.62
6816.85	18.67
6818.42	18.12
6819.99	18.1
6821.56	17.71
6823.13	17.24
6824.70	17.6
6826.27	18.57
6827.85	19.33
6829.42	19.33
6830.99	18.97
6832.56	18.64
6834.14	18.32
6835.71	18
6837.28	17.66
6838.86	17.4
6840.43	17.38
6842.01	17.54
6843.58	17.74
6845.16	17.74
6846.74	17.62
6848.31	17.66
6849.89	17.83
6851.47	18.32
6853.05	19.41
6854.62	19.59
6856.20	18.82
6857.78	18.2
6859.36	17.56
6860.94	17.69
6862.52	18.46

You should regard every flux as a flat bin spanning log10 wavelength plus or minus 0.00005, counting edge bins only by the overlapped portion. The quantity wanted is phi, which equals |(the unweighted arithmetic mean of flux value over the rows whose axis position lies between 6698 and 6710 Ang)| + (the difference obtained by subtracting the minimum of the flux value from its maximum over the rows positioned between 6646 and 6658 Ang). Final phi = 20.8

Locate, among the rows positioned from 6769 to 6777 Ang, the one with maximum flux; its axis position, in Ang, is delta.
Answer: 6769.92 Ang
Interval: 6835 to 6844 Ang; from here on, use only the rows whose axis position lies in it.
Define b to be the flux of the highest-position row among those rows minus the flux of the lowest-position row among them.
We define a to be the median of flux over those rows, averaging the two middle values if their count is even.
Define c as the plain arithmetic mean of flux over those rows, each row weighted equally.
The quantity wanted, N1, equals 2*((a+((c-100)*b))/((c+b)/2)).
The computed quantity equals 9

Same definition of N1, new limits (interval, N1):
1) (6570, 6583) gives -20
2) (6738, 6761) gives 46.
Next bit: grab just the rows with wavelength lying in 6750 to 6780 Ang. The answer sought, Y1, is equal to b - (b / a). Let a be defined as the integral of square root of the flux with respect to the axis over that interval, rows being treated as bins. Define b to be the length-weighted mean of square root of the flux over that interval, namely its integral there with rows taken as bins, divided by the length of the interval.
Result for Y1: 4.26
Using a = 129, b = 4.30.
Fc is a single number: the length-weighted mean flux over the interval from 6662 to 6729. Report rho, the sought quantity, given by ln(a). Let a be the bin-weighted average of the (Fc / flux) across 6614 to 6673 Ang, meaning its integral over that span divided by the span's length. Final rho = -0.038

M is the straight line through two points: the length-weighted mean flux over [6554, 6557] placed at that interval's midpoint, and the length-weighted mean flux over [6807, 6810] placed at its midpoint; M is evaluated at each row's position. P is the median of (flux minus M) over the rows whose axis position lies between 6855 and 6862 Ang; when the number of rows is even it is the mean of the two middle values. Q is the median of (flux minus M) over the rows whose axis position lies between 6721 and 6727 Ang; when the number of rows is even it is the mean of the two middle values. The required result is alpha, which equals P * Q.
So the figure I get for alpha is 0.1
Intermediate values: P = -0.8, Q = -0.2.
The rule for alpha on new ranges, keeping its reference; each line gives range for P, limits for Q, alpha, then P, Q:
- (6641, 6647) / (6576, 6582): 4.1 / 1.9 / 2.2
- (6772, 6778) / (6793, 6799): 0.1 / 0.2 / 0.3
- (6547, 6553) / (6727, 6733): 1.2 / 1.5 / 0.8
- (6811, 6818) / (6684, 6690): 0.3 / 0.9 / 0.4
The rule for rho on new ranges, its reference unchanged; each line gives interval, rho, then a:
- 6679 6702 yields -0.008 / 0.992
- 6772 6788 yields -0.019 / 0.982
